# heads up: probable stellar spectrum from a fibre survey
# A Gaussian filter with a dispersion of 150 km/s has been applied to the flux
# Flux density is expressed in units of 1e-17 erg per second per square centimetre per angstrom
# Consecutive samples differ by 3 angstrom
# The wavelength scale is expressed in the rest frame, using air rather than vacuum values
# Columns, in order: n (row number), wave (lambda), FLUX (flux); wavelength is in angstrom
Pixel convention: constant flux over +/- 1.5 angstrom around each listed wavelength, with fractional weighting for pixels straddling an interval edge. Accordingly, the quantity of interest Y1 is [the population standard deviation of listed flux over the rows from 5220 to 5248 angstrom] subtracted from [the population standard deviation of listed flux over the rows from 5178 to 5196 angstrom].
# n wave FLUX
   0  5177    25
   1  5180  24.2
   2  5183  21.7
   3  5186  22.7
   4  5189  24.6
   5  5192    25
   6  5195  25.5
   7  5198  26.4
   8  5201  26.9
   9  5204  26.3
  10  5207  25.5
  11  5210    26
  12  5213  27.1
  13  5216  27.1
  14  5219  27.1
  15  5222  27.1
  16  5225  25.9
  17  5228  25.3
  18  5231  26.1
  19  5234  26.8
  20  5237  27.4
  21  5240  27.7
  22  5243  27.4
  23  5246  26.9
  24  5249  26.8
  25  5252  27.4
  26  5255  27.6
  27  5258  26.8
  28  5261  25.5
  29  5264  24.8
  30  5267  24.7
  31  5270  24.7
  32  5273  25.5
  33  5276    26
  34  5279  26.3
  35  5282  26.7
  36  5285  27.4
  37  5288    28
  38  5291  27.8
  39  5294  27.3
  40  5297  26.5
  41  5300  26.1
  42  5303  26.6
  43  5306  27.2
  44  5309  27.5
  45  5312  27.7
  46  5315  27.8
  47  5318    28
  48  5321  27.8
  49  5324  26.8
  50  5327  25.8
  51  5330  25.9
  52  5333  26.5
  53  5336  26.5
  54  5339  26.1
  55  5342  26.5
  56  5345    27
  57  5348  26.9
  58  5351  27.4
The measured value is 0.57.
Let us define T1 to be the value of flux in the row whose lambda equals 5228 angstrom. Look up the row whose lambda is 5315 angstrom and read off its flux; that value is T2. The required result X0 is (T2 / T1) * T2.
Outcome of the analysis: 30.5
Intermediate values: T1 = 25.3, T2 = 27.8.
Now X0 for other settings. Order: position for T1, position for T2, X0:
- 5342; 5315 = 29.2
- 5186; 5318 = 34.5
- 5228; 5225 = 26.5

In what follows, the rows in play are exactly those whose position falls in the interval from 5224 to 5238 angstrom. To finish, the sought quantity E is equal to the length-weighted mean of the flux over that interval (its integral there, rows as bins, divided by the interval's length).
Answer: 26.3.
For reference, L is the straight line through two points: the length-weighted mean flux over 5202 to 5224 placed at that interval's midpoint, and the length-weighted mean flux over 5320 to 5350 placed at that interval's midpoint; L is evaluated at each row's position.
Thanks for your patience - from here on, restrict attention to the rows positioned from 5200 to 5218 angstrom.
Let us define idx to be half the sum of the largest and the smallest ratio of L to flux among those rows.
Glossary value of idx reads 1.01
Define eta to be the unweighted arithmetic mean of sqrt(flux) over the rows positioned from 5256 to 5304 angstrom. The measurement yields 5.13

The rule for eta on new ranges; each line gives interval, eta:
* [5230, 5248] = 5.20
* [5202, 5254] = 5.17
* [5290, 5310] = 5.20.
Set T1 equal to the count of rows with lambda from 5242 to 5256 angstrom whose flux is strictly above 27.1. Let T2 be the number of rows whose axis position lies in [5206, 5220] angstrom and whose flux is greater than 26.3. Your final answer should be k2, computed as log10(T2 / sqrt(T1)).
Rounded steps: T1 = 3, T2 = 3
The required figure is 0.24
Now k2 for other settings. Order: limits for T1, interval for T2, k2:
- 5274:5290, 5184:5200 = -0.15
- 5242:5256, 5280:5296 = 0.46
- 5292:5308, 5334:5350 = 0.45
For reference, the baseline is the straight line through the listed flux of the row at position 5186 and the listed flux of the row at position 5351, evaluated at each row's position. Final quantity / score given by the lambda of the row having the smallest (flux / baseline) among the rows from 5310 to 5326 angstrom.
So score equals 5324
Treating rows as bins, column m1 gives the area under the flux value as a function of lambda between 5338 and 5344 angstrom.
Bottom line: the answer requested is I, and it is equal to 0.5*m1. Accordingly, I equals 79.1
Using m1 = 158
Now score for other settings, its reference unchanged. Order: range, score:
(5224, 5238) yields 5228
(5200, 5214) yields 5207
